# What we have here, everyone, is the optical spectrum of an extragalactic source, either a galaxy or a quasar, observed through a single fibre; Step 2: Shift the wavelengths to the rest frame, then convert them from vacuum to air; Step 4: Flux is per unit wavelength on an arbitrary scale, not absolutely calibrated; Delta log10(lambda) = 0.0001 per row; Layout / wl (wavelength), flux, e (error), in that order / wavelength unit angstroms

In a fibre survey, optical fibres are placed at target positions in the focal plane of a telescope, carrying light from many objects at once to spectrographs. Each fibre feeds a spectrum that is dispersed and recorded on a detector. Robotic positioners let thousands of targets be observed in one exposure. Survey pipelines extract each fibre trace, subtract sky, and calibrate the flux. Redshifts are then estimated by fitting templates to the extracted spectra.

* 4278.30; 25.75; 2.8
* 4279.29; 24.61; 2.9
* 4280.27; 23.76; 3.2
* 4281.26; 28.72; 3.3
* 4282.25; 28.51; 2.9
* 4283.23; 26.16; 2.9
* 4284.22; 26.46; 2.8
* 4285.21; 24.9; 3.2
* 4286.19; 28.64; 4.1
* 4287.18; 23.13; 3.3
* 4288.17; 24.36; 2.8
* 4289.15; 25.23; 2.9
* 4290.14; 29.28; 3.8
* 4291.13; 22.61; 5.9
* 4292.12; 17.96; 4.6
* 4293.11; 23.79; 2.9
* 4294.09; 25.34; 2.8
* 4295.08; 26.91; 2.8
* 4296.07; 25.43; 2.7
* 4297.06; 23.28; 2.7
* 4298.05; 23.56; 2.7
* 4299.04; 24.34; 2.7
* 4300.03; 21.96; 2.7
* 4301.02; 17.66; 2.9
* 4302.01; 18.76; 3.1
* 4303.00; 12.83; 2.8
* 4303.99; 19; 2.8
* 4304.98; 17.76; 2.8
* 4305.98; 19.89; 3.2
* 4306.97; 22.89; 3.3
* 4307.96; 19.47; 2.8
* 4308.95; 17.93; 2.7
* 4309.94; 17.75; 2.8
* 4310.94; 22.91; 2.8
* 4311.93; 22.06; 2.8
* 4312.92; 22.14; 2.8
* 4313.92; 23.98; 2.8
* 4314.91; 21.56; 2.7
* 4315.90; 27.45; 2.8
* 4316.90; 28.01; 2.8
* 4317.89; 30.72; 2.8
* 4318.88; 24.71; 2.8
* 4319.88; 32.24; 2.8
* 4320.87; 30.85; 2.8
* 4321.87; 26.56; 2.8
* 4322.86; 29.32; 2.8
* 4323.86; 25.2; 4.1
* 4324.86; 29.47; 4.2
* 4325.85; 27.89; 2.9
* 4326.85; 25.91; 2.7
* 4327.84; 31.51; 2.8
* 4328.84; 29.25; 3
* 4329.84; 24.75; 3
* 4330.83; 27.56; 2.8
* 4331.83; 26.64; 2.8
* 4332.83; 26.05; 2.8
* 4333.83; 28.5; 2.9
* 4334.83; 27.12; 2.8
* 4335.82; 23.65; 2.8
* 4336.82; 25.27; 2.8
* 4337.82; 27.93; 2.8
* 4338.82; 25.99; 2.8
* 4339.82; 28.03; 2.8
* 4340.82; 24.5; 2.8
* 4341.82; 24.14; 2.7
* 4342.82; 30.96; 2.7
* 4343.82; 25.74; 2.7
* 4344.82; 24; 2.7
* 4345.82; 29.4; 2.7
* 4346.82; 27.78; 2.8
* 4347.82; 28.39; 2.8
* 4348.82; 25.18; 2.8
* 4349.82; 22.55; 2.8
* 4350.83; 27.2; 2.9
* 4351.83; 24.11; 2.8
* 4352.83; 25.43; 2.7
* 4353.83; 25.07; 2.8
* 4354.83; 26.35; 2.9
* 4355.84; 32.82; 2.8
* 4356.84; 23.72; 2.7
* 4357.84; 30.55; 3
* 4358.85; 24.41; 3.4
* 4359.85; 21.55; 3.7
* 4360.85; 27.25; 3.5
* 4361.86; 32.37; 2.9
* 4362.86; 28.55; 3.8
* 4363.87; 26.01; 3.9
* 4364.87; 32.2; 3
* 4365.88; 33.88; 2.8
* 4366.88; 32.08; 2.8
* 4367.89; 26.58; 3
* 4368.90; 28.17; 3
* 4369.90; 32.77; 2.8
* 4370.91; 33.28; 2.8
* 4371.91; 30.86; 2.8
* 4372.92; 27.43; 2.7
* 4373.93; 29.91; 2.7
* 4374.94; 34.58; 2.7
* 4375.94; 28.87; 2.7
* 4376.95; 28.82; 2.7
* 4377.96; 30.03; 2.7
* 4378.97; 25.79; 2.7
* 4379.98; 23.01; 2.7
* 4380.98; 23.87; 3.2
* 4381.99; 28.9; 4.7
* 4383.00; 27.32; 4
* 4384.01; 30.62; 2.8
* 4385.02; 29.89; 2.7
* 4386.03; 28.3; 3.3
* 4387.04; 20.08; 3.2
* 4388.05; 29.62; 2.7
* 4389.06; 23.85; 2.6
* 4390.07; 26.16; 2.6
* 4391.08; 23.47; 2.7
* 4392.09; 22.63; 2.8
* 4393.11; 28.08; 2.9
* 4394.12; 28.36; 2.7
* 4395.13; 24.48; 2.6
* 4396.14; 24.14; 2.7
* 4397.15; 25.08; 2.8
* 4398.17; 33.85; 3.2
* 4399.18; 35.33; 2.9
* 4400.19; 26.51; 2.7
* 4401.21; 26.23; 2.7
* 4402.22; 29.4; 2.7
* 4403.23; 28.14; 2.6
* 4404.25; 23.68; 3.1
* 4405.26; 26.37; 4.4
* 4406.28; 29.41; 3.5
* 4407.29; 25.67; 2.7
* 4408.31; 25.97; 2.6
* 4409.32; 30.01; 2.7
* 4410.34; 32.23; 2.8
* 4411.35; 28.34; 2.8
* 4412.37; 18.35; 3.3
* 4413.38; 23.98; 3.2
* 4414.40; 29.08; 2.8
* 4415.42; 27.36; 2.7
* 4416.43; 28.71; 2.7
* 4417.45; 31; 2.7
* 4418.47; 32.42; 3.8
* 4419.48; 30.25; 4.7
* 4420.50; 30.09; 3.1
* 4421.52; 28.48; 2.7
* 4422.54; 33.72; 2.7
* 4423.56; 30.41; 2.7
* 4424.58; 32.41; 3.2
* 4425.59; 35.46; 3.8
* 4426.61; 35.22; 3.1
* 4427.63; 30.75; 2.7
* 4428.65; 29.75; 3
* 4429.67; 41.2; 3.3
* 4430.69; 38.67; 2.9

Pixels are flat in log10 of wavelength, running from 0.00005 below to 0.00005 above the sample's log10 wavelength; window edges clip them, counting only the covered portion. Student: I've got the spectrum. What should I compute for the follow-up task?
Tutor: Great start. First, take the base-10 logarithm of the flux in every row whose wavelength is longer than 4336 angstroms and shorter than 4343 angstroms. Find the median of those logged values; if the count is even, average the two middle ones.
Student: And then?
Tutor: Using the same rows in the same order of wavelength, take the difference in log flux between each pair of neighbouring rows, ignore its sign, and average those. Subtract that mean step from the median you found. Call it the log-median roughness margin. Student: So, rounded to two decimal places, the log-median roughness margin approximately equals 1.37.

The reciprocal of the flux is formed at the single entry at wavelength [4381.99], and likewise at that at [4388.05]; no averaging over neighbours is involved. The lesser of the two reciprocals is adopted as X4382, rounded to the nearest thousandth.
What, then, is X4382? 0.034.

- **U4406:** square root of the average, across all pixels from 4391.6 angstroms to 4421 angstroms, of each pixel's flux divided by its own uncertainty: 3.08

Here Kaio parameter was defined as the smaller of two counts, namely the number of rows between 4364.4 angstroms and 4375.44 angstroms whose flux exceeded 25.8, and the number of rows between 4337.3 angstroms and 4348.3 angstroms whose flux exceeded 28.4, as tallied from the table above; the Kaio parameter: 2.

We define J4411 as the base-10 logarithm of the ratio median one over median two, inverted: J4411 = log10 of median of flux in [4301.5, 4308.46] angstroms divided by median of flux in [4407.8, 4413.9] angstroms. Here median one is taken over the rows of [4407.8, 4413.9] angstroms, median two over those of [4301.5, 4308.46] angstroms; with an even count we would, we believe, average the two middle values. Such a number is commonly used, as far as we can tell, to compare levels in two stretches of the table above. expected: -0.16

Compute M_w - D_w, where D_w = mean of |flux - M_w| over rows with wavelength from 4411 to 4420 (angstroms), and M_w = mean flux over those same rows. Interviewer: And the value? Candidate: 24.7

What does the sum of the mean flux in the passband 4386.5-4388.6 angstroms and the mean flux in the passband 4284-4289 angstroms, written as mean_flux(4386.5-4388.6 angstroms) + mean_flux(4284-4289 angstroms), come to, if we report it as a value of 50.3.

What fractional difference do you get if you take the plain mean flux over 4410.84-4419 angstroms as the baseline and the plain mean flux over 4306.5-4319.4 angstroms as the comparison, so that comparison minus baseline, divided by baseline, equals -0.15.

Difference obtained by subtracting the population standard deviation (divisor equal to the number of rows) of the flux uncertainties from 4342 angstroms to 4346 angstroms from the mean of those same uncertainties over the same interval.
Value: 2.70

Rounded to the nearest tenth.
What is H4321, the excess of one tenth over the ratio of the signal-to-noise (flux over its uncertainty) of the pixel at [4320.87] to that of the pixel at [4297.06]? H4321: -1.2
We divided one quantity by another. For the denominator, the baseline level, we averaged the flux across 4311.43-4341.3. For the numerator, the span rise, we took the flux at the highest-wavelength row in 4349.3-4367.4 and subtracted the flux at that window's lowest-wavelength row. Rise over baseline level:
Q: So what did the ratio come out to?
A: 0.36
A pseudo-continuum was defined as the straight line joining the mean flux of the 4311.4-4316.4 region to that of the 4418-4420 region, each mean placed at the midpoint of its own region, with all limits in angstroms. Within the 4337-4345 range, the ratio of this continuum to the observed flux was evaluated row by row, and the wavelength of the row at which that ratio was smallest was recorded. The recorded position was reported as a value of 4342.82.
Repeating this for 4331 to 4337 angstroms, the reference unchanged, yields 4333.83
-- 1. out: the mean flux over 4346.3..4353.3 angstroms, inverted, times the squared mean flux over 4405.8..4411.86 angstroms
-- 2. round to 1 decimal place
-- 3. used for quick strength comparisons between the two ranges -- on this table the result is 31.7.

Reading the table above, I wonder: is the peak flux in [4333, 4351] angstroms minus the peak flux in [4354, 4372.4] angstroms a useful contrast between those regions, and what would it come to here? -2.9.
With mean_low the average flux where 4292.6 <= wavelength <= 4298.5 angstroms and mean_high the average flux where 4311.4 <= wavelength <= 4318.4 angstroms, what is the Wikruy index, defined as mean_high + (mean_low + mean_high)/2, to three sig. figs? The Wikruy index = 50.1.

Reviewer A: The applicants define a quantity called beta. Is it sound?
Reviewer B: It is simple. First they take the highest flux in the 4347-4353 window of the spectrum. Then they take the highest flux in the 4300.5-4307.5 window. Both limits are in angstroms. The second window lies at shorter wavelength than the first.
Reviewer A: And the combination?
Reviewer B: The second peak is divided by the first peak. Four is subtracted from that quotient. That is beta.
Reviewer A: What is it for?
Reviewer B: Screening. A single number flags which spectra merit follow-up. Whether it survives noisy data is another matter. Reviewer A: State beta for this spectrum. -3.19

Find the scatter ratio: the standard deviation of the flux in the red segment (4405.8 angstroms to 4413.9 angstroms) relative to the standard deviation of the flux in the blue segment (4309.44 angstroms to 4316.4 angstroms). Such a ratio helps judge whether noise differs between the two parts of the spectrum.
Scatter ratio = 1.5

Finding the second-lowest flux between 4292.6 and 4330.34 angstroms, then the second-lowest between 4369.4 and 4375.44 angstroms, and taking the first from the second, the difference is 12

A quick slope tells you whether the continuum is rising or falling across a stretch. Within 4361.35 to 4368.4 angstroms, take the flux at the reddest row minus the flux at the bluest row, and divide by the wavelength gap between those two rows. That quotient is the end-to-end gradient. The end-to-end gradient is -1.0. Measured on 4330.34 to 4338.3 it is 0.1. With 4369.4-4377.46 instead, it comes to -0.6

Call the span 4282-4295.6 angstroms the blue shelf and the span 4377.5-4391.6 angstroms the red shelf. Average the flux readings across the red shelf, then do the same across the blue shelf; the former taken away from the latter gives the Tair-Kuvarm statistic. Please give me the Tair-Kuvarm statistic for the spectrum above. -1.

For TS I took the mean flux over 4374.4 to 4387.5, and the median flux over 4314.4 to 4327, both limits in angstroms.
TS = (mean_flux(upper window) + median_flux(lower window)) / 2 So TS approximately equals 27.8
